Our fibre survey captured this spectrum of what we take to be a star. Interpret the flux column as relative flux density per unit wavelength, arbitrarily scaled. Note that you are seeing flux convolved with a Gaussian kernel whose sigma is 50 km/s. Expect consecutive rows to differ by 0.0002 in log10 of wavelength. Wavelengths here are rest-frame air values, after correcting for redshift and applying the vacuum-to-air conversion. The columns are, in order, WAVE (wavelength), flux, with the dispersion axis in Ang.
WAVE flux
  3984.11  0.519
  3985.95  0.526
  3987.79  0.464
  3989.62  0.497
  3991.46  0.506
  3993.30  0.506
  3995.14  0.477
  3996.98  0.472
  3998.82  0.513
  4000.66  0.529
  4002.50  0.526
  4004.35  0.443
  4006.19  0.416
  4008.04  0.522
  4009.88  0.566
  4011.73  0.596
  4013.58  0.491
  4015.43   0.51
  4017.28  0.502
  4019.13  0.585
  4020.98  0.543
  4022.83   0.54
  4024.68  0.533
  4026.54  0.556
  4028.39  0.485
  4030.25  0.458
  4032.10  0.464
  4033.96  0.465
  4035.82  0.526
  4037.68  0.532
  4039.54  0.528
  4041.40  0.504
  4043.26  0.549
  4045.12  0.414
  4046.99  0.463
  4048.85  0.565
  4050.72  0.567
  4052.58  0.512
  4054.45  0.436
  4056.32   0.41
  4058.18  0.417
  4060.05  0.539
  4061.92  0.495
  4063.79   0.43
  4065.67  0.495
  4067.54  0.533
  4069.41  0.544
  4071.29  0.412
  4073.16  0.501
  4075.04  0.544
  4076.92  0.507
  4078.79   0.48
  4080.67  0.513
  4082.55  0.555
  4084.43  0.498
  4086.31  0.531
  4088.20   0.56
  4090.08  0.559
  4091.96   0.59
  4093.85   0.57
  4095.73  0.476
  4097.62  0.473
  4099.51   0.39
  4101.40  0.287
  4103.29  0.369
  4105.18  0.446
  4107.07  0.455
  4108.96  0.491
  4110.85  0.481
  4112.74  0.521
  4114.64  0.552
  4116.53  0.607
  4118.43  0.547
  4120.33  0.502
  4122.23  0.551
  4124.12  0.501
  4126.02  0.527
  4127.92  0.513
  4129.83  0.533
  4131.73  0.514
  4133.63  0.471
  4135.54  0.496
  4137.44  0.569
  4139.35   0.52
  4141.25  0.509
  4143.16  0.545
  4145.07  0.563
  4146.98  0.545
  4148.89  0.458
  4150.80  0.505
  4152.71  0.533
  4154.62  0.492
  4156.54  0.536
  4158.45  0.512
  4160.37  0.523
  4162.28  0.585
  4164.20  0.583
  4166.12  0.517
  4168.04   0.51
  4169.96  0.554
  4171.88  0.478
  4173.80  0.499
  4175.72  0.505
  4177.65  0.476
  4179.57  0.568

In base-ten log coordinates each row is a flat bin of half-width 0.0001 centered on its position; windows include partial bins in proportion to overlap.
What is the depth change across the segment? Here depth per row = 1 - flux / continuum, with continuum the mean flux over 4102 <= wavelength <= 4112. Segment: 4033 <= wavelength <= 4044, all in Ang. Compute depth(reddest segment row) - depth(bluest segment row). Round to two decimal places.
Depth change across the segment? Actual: -0.19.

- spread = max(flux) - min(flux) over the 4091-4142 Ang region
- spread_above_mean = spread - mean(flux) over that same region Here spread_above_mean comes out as -0.18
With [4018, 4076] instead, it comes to -0.33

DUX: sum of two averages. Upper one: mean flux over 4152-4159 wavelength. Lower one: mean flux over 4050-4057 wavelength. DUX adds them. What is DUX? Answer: 0.999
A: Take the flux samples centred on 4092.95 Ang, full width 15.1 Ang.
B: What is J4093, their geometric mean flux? 0.514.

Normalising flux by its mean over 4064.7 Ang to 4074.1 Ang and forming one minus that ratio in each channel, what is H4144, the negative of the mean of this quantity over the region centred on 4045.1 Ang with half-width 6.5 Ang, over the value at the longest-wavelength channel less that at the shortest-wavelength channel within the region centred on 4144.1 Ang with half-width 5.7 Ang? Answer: 0.3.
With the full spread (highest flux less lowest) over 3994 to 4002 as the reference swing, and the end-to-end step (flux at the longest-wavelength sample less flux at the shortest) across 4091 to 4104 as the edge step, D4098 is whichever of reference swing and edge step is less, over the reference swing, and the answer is -3.9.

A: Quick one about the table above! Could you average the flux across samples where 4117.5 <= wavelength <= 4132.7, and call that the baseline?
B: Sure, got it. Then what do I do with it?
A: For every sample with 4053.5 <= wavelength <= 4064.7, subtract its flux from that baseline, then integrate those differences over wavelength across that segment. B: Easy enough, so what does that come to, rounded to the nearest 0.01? 0.77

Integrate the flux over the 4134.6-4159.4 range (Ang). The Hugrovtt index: 13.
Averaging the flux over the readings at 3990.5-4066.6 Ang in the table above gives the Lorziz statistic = 0.502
